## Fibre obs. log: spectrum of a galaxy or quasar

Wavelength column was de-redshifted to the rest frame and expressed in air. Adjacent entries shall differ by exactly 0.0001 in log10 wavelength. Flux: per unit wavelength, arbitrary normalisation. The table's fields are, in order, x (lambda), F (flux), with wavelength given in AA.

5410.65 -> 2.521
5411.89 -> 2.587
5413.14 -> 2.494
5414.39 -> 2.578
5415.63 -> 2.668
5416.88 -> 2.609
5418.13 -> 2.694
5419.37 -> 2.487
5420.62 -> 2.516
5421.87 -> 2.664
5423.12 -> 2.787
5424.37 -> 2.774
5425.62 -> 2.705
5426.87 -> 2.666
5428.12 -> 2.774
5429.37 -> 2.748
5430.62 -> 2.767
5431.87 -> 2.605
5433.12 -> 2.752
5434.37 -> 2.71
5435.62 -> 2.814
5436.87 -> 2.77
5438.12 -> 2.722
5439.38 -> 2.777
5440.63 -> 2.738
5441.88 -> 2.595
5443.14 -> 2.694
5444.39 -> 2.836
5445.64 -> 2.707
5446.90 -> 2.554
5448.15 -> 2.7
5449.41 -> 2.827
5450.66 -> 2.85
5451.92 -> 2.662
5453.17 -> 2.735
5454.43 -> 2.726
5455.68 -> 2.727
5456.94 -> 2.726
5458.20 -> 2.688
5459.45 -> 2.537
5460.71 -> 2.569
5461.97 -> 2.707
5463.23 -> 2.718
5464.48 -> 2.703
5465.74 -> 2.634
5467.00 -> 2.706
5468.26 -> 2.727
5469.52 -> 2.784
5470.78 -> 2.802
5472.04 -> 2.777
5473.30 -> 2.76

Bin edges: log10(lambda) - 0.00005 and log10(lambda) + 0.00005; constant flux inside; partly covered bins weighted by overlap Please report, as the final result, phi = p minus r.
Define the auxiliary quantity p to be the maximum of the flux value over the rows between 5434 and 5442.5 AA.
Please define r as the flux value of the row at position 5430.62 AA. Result 0.05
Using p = 2.814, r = 2.767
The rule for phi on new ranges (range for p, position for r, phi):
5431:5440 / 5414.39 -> 0.24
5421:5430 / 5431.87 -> 0.18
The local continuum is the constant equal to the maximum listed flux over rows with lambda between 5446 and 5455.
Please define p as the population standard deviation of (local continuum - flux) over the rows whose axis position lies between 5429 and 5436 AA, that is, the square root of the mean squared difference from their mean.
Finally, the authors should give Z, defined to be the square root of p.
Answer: 0.255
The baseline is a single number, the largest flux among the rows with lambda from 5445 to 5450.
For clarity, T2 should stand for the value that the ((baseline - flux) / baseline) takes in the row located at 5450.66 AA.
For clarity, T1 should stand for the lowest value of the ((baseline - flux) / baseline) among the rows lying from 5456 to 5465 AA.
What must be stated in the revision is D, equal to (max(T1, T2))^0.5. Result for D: 0.189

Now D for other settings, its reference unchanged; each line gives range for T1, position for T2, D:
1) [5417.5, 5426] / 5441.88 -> 0.286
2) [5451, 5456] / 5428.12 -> 0.180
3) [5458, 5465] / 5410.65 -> 0.329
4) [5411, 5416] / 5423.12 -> 0.237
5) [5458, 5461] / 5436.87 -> 0.222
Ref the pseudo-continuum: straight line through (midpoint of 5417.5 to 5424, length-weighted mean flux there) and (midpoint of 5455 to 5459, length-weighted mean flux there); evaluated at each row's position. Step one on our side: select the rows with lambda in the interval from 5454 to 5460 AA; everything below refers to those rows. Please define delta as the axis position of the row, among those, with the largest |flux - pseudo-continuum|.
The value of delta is 5459.45 AA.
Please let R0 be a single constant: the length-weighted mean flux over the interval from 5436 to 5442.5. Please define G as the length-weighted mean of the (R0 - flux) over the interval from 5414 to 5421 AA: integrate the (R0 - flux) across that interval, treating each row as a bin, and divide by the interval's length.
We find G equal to 0.13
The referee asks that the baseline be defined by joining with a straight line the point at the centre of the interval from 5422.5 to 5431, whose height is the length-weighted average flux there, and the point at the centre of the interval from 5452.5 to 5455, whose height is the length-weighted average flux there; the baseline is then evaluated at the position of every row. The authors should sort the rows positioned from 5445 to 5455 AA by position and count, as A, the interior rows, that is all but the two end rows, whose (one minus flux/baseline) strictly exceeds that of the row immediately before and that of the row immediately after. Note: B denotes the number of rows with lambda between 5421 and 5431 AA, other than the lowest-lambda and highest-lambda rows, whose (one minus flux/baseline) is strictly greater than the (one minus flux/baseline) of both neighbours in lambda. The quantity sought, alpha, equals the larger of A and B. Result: 2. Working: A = 2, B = 2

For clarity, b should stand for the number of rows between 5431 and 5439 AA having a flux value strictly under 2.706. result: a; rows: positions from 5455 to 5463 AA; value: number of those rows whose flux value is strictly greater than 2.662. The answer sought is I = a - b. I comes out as 3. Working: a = 4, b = 1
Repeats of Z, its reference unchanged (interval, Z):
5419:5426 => 0.342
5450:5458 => 0.236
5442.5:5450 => 0.308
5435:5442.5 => 0.264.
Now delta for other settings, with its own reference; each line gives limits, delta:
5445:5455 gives 5450.66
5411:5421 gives 5419.37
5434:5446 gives 5444.39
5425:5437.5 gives 5435.62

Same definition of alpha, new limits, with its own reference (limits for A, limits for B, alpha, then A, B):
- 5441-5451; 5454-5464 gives 1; 1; 1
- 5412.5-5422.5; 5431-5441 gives 2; 2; 2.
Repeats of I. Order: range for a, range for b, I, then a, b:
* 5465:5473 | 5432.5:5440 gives 5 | 5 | 0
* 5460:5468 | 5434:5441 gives 4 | 4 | 0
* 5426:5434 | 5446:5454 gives 2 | 5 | 3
